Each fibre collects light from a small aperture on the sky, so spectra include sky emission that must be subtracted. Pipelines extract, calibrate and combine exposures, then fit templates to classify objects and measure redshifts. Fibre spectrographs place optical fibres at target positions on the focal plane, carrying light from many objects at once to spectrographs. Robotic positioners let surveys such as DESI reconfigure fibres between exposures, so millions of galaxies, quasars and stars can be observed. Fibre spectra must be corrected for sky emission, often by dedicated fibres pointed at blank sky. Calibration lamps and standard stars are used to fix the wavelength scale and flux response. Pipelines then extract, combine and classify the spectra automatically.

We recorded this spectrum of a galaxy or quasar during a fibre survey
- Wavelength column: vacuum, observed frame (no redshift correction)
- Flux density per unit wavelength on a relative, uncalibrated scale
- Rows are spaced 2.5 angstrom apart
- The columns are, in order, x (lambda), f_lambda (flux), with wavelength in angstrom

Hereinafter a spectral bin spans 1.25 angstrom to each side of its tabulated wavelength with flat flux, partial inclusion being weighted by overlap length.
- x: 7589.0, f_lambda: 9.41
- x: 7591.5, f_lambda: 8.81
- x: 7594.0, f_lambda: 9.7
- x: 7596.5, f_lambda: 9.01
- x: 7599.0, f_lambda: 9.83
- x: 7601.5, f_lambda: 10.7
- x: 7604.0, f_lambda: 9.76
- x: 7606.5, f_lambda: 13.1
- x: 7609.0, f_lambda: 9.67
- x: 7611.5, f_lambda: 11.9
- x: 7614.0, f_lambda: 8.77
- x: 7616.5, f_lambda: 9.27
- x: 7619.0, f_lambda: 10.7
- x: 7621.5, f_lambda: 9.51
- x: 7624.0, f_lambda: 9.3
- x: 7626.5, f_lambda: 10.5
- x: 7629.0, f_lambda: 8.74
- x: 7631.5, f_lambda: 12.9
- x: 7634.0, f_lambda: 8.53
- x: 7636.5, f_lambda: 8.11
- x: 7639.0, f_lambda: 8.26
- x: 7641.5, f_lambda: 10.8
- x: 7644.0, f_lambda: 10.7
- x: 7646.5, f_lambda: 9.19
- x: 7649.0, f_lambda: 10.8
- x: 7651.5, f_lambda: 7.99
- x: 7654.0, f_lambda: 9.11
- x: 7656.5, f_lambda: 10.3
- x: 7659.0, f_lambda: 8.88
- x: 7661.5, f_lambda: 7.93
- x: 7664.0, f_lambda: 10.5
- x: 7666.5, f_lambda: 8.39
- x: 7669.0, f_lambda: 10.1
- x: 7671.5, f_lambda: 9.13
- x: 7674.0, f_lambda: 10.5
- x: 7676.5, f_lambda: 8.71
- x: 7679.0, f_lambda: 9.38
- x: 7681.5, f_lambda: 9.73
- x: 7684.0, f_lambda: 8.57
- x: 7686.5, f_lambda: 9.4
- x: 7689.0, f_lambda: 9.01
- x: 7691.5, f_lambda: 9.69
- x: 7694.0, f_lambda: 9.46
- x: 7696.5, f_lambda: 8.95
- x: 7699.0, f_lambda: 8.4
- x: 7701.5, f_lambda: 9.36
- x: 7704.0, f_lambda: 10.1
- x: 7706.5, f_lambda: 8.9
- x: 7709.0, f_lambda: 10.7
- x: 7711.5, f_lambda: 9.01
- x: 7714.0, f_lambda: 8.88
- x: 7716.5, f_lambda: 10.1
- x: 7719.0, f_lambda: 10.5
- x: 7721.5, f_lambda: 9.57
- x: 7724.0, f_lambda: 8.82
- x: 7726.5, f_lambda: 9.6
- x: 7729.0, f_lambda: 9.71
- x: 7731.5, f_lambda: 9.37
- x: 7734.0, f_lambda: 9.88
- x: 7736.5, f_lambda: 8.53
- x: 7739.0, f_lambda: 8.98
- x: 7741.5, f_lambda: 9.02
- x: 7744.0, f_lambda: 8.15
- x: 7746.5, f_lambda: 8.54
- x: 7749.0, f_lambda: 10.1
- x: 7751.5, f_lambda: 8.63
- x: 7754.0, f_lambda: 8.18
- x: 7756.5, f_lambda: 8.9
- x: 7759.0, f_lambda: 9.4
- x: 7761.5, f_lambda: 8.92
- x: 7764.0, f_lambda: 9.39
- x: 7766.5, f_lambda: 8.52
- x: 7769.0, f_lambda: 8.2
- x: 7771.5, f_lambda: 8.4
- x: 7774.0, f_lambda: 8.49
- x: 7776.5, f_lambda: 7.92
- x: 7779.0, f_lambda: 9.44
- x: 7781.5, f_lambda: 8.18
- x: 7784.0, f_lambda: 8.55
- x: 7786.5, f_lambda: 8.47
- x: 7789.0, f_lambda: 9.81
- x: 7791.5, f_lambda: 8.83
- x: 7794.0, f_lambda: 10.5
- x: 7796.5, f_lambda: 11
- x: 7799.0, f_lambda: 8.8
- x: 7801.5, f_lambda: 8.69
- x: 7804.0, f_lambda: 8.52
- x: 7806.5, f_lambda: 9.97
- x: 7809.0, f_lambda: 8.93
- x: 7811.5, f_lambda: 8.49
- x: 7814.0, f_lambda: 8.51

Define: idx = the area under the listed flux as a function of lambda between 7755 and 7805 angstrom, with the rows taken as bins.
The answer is 447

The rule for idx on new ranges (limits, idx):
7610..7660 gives 486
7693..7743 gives 469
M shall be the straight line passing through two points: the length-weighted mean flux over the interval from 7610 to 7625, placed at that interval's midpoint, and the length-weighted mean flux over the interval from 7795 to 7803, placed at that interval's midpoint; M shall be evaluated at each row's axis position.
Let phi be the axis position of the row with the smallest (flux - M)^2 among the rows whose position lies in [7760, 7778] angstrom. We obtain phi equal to 7764.0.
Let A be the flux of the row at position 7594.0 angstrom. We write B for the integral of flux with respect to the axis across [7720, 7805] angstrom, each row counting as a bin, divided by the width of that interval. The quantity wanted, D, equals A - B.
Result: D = 0.7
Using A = 9.7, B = 9.0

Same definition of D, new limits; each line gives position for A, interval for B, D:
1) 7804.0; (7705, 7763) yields -0.7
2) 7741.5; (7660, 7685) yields -0.3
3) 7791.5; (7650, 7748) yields -0.5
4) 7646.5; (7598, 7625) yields -1.1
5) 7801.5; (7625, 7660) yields -0.9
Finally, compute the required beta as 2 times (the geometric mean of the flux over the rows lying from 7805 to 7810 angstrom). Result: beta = 18.9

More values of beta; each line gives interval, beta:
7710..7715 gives 17.9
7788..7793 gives 18.6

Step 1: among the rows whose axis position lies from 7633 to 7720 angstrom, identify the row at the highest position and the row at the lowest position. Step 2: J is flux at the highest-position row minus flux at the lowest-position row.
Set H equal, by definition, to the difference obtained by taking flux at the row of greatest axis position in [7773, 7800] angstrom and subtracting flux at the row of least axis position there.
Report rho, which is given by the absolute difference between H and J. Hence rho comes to 1.7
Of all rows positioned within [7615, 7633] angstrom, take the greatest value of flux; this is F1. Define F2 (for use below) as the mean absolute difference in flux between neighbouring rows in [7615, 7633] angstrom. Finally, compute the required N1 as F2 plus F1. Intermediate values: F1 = 12.9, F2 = 1.66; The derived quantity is 14.6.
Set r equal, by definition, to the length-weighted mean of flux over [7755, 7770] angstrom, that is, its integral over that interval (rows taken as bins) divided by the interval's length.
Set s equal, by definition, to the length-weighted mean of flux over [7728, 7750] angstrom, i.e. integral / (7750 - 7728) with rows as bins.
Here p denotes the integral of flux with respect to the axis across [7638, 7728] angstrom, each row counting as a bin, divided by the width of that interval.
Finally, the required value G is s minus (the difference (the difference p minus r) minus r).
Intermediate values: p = 9.43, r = 8.9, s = 9.1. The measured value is 17.5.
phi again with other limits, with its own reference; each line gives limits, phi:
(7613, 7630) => 7621.5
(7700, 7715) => 7701.5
